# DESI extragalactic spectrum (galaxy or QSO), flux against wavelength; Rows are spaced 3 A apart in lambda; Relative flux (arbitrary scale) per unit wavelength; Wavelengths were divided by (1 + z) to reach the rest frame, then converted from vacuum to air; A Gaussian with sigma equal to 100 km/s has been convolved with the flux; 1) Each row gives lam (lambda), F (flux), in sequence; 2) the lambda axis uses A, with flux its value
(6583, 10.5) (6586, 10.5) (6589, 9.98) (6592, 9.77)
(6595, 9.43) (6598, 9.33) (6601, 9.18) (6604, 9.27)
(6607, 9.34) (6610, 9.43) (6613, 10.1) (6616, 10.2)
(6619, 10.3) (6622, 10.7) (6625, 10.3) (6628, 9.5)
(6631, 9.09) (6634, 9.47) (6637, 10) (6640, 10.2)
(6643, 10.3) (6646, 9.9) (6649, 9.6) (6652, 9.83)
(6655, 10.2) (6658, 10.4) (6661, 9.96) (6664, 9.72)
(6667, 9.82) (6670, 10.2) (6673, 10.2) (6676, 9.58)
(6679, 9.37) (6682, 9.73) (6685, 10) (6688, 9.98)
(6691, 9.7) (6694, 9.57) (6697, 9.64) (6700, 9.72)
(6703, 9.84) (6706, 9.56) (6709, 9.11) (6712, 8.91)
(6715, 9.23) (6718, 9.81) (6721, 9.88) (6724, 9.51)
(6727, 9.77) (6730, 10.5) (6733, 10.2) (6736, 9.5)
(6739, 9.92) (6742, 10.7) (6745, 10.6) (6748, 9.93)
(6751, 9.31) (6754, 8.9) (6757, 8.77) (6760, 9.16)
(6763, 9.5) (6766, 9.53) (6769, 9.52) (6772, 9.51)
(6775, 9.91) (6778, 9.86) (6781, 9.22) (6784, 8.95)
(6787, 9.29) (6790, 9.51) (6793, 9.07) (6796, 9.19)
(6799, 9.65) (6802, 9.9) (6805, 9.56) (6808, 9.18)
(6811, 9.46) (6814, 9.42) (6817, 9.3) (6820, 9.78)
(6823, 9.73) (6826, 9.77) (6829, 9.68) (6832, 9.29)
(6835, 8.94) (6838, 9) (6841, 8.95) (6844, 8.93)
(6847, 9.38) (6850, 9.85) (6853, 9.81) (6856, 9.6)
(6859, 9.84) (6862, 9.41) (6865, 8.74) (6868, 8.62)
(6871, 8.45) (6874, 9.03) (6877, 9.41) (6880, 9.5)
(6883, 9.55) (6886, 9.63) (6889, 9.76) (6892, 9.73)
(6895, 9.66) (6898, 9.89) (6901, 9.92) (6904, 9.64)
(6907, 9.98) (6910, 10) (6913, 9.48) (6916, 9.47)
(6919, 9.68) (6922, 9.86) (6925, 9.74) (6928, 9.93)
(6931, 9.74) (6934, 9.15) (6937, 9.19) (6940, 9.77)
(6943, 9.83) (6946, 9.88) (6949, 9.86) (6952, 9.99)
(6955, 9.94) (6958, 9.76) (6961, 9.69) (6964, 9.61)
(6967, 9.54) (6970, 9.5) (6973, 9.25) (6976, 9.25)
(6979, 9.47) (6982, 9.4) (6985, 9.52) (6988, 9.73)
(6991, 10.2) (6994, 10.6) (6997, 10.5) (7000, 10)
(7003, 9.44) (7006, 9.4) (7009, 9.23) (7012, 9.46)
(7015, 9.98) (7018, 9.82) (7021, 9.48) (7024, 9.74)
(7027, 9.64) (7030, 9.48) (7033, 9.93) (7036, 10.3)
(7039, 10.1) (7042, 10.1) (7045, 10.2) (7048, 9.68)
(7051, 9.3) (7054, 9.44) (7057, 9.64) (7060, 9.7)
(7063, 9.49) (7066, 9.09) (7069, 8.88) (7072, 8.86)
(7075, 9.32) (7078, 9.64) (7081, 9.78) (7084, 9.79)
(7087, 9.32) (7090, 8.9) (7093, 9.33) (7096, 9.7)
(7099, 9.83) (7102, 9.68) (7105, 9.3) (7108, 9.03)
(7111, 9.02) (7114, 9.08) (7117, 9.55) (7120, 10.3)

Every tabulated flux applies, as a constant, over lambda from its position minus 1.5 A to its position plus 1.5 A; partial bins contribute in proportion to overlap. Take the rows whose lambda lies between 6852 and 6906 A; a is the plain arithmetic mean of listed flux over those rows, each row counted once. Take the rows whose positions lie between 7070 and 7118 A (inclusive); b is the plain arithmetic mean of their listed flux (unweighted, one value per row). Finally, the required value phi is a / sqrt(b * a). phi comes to 1.00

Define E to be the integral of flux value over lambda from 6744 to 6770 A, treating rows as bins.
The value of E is 246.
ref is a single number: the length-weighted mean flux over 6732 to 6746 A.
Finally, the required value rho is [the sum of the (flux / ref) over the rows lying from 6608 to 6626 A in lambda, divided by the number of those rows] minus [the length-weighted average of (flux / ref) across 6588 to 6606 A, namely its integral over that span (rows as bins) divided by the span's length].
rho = 0.068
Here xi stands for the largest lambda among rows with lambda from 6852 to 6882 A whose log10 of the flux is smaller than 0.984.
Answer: 6880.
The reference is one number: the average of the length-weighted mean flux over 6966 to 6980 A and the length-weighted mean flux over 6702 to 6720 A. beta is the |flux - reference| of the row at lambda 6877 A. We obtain 0.0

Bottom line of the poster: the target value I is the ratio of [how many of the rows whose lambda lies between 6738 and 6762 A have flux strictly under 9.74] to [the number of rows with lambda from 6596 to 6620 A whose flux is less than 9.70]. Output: 0.8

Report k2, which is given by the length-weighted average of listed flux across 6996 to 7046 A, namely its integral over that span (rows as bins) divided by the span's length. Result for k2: 9.8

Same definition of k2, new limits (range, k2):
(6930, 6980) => 9.6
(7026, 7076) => 9.6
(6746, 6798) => 9.4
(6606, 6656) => 9.9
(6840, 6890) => 9.3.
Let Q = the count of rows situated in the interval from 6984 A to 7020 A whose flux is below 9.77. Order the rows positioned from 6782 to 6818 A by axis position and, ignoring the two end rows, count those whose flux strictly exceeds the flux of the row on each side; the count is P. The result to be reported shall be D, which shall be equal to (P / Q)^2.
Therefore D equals 0.250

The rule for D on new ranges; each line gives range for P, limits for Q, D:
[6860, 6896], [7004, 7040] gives 0.020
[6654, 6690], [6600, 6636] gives 0.082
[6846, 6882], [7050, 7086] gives 0.040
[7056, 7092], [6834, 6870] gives 0.049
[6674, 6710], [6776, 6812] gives 0.040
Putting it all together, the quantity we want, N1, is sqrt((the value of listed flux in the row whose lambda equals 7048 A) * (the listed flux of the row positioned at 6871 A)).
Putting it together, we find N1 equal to 9.0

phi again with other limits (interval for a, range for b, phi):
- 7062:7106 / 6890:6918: 0.98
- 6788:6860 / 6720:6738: 0.98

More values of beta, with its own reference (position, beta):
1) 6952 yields 0.6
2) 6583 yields 1.1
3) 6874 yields 0.4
